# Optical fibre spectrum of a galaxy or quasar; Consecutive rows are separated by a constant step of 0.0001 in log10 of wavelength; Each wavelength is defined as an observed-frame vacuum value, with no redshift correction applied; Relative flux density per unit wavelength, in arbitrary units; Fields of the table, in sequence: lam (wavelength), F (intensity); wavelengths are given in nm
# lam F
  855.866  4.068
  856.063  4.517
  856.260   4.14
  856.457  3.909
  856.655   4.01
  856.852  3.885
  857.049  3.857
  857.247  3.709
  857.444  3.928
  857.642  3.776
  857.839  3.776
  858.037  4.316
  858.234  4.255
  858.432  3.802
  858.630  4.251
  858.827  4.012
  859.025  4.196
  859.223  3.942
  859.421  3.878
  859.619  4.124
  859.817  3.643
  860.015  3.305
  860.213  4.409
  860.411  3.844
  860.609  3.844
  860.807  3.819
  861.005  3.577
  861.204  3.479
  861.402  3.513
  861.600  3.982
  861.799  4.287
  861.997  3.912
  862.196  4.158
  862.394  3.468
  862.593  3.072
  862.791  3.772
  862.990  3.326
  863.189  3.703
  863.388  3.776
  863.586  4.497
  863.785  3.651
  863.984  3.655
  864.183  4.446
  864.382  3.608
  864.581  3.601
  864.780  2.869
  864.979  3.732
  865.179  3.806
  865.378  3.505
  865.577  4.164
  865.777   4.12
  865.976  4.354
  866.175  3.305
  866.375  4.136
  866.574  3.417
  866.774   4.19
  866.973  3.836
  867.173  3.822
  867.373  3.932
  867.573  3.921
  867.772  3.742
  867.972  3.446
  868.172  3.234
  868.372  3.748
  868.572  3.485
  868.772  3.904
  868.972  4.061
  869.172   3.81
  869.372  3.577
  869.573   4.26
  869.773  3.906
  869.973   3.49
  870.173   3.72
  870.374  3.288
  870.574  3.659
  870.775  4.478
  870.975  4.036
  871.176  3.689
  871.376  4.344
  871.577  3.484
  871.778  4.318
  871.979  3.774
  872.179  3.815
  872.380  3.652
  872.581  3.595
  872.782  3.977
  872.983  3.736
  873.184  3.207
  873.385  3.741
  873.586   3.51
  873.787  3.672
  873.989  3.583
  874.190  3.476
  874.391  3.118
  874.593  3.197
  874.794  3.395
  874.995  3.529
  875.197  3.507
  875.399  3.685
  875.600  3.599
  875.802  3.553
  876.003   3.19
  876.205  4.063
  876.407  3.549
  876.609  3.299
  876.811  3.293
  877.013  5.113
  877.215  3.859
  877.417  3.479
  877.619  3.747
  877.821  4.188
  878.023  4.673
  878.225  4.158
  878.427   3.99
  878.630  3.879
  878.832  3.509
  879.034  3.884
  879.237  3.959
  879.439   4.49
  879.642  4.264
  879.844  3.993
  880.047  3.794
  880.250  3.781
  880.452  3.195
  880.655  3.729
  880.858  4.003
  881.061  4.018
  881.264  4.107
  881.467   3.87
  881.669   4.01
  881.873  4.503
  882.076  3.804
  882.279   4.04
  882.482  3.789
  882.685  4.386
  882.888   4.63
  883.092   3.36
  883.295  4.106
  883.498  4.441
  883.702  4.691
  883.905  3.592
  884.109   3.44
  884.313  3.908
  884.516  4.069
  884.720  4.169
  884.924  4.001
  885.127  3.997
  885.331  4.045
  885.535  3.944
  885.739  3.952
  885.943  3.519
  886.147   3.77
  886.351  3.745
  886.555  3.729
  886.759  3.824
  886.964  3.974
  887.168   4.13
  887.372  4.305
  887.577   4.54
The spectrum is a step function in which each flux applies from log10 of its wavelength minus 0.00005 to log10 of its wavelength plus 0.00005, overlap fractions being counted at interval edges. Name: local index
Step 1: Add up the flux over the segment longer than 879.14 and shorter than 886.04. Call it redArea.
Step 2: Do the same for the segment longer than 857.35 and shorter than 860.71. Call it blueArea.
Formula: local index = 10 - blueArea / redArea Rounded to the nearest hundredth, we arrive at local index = 9.52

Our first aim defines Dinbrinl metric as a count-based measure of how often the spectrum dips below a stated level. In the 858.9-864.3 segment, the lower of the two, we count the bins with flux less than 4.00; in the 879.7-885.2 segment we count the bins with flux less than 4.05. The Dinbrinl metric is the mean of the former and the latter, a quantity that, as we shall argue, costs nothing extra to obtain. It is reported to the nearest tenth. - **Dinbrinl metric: 19.0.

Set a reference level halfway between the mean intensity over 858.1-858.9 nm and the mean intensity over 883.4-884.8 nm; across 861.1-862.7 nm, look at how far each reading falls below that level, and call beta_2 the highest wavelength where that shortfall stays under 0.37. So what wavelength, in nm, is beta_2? 862.196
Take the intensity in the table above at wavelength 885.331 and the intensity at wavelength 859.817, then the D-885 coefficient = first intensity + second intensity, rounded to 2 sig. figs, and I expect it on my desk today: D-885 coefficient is 7.7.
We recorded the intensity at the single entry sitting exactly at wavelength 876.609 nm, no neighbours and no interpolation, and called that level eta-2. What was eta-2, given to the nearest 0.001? 3.299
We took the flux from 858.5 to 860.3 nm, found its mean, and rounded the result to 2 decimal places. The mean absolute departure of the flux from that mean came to 0.25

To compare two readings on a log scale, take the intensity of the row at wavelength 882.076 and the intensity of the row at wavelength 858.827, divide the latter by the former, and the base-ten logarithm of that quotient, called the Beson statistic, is 0.02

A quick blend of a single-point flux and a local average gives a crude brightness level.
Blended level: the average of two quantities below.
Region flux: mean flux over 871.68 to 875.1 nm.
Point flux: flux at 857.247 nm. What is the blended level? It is 3.66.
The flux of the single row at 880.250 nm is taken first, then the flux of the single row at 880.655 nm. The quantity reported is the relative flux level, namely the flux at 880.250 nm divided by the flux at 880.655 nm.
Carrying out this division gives 1.01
